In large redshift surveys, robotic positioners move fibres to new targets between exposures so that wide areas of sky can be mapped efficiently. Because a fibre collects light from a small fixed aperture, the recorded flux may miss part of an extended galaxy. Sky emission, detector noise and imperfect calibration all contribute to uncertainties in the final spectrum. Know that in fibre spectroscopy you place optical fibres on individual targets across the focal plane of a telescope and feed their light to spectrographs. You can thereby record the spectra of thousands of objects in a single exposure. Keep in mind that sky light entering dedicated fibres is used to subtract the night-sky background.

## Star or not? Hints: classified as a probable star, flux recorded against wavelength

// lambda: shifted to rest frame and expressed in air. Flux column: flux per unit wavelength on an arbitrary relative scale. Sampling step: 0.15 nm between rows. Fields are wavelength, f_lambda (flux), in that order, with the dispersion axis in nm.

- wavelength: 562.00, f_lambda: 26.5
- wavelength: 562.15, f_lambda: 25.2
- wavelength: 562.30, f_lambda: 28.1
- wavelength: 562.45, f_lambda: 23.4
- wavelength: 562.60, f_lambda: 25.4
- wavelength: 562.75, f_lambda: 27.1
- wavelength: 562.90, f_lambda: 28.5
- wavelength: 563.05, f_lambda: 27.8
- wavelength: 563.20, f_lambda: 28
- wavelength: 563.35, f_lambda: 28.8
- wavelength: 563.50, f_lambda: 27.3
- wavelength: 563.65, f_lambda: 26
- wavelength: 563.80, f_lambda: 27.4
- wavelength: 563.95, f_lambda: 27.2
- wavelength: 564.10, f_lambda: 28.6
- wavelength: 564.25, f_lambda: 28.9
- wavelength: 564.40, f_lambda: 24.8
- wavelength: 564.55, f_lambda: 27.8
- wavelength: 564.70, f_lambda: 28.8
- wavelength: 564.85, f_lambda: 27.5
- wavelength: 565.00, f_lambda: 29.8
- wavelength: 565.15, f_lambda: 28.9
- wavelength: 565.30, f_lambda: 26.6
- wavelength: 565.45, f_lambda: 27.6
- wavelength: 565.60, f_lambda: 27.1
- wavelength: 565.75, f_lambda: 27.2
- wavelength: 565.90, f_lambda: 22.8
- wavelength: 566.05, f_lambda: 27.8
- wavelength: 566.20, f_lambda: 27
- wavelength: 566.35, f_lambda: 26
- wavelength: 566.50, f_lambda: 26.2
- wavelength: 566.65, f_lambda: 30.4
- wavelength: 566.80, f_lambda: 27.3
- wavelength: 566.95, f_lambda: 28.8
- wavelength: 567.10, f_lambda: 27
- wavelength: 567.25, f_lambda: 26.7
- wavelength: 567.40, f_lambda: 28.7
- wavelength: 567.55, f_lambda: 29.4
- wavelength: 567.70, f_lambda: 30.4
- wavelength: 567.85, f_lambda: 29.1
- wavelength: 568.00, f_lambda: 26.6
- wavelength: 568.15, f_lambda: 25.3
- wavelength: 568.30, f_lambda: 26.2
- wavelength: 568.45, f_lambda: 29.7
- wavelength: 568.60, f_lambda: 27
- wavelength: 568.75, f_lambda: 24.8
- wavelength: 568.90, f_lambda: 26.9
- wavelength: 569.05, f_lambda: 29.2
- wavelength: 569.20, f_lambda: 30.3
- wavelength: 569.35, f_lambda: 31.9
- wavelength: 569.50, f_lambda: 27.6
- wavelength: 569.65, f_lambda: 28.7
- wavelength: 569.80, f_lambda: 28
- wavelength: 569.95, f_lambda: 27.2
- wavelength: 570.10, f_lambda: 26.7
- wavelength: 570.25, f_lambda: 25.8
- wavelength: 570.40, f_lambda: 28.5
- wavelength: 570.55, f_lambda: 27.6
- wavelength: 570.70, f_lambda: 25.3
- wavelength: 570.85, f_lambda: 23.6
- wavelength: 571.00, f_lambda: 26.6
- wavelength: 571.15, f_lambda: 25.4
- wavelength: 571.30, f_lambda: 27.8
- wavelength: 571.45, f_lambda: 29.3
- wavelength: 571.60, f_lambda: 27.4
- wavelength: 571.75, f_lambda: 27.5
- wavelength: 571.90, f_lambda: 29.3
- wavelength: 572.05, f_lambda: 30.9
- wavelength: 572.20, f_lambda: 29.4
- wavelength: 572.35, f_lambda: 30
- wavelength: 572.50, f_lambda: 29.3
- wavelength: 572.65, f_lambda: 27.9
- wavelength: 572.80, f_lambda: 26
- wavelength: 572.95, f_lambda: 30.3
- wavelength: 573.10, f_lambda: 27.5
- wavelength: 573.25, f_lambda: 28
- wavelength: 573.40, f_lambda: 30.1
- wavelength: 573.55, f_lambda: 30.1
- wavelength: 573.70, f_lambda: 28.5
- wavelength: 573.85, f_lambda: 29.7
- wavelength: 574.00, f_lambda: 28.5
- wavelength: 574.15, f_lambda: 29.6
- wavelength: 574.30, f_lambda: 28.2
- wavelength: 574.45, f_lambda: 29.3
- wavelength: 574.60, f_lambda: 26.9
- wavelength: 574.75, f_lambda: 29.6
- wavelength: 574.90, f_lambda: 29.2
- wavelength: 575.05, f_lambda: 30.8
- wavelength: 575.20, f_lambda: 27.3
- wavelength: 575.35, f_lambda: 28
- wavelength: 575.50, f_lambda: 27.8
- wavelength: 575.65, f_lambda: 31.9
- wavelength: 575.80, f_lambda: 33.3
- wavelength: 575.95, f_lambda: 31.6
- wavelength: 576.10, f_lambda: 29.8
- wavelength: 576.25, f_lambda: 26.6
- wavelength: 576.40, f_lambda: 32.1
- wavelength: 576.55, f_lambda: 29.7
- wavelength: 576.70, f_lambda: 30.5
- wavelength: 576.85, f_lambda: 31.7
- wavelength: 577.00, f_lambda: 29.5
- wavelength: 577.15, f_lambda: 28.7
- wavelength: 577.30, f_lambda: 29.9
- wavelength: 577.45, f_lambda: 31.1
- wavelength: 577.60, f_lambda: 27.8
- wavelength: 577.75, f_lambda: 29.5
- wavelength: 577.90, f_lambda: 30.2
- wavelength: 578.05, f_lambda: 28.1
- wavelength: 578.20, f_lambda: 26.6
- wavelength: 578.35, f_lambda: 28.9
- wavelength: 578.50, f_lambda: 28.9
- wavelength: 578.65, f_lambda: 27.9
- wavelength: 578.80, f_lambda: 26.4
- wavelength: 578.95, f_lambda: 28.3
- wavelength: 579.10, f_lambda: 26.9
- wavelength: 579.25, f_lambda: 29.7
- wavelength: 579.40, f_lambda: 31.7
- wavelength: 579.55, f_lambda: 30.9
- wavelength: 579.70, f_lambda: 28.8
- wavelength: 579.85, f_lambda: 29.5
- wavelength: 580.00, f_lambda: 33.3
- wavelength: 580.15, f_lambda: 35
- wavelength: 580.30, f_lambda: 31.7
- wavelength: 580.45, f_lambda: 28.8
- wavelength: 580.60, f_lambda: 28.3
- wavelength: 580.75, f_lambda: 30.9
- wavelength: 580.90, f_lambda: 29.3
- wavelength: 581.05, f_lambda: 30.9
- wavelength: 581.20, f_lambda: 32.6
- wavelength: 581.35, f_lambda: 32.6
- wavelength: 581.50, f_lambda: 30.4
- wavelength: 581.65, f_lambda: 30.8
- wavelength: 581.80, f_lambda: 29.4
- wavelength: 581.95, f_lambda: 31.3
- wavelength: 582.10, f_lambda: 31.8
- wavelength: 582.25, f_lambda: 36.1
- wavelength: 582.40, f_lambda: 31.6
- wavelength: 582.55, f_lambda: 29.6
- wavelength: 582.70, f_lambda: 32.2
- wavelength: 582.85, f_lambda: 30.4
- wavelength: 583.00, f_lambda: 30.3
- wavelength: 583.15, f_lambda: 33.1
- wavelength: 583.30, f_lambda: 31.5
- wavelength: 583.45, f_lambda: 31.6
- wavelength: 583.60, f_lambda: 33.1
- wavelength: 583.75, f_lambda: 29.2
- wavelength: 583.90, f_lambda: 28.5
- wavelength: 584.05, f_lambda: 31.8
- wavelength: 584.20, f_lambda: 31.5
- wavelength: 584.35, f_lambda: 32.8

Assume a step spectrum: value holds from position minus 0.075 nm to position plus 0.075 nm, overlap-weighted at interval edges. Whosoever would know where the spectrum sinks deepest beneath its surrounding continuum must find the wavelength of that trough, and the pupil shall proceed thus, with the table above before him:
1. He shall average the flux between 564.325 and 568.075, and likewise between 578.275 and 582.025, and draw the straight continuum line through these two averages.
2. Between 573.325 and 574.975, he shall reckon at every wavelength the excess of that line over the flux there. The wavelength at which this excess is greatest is 574.60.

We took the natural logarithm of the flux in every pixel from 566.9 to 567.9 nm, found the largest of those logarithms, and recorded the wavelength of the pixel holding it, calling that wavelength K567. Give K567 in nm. 567.70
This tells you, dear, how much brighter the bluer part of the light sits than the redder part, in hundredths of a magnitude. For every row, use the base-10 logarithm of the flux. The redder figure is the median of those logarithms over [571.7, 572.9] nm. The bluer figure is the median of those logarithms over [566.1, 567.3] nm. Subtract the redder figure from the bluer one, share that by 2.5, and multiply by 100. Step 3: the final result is -1.4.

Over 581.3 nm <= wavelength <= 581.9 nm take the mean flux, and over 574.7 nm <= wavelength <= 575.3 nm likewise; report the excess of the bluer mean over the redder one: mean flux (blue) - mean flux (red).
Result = -1.6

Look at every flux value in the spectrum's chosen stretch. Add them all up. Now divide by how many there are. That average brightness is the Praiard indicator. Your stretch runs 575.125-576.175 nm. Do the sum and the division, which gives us 30.0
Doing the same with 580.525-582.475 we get 31.2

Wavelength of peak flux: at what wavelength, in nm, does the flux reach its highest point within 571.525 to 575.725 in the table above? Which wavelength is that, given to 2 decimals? 575.65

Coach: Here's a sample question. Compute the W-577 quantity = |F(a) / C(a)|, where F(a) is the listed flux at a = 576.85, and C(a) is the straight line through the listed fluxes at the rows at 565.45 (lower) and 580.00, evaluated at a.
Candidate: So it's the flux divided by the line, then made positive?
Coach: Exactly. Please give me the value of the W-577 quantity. 0.99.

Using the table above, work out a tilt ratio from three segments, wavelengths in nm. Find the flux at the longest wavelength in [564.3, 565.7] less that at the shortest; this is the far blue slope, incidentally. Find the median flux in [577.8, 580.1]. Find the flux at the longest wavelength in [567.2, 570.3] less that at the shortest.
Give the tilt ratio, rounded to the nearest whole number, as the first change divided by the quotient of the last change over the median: -74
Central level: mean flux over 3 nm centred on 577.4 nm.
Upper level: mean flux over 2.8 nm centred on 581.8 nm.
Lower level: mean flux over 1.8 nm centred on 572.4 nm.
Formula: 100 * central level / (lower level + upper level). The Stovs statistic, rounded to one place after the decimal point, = 49.0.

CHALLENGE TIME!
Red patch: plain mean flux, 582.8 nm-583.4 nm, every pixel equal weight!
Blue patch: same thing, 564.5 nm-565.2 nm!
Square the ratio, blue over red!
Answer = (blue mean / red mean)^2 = 0.83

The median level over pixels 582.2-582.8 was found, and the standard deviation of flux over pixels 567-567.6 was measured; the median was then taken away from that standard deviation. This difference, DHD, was -31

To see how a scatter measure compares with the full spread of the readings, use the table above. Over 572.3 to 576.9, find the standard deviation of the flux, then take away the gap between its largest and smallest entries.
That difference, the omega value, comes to -5.6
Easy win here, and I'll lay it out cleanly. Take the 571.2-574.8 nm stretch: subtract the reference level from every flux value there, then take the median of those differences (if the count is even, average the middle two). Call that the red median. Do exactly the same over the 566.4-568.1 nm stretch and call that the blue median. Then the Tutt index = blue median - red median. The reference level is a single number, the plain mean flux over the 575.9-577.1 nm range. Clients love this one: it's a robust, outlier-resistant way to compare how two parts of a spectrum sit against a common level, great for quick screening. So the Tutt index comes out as -0.6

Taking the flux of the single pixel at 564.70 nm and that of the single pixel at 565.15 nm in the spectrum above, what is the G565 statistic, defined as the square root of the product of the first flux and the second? 28.8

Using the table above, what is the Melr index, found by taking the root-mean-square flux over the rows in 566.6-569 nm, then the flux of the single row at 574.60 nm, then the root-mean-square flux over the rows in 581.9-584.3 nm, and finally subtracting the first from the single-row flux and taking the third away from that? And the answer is -32.4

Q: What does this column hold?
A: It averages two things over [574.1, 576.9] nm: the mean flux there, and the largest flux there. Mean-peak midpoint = 31.5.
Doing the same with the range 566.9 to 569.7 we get 30.0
